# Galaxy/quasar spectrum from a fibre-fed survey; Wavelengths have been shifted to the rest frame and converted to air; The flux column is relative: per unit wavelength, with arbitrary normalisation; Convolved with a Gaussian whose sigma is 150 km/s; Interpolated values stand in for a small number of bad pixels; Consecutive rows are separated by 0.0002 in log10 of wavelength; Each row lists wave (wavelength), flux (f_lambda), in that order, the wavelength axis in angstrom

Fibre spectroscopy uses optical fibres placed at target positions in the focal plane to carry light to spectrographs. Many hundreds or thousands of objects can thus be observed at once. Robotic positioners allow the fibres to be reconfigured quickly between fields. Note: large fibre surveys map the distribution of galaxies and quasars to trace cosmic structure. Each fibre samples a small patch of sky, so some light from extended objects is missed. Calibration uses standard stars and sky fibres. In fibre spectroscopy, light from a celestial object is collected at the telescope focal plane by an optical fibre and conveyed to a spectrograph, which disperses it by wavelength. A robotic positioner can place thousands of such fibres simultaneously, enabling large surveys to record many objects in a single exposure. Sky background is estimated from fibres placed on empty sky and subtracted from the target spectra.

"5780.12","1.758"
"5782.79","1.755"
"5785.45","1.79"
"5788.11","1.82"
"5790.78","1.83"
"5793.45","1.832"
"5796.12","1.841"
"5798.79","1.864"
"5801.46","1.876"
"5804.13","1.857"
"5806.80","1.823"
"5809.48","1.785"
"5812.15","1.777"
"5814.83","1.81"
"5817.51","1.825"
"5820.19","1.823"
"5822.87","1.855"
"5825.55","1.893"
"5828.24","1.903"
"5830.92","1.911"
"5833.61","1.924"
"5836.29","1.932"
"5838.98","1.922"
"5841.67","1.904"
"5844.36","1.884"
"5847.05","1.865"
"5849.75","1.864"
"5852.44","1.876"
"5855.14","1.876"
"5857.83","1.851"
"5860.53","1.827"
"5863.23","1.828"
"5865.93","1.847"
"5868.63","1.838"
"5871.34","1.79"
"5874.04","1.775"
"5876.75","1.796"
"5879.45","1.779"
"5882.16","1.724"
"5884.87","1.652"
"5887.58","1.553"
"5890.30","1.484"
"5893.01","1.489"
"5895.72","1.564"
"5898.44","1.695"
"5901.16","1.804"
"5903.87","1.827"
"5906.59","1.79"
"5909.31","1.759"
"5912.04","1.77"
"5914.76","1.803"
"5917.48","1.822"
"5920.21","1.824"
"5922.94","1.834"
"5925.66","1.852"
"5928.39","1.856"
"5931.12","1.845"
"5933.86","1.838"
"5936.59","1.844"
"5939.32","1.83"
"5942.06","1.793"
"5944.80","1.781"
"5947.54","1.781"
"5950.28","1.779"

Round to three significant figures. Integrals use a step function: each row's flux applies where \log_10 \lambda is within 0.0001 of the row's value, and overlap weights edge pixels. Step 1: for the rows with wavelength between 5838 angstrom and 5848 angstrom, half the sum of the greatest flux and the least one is 1.89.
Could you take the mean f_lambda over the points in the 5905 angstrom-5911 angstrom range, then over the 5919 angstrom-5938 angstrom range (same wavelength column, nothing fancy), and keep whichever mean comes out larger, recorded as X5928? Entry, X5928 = 1.84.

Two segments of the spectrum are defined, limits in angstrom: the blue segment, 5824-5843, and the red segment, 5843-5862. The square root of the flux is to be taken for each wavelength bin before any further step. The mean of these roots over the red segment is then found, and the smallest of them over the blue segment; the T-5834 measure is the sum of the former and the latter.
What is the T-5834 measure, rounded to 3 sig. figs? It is 2.74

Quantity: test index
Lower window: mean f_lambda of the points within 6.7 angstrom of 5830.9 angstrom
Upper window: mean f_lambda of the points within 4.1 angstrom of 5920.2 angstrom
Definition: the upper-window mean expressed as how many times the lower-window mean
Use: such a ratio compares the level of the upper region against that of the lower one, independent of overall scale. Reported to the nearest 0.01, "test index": 0.96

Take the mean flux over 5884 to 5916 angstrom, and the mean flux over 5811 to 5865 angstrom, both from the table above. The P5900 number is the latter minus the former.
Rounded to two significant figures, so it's 0.19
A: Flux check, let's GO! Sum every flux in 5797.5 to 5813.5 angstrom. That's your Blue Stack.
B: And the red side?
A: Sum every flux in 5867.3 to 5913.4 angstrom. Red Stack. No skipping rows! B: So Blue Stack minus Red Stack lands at -18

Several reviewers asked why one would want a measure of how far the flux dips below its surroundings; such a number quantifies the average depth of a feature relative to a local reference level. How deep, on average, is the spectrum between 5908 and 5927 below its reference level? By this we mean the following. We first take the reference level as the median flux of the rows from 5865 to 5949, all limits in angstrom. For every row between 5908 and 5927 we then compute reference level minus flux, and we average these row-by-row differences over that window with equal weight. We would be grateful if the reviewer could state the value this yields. -0.016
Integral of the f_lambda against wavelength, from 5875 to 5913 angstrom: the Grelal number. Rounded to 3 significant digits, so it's 64.3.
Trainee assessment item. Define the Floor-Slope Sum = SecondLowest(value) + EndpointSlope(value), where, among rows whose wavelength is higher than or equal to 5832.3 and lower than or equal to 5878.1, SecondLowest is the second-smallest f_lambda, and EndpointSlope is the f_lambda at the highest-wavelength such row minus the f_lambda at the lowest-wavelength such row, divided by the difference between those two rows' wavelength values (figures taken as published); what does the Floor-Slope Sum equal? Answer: 1.79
